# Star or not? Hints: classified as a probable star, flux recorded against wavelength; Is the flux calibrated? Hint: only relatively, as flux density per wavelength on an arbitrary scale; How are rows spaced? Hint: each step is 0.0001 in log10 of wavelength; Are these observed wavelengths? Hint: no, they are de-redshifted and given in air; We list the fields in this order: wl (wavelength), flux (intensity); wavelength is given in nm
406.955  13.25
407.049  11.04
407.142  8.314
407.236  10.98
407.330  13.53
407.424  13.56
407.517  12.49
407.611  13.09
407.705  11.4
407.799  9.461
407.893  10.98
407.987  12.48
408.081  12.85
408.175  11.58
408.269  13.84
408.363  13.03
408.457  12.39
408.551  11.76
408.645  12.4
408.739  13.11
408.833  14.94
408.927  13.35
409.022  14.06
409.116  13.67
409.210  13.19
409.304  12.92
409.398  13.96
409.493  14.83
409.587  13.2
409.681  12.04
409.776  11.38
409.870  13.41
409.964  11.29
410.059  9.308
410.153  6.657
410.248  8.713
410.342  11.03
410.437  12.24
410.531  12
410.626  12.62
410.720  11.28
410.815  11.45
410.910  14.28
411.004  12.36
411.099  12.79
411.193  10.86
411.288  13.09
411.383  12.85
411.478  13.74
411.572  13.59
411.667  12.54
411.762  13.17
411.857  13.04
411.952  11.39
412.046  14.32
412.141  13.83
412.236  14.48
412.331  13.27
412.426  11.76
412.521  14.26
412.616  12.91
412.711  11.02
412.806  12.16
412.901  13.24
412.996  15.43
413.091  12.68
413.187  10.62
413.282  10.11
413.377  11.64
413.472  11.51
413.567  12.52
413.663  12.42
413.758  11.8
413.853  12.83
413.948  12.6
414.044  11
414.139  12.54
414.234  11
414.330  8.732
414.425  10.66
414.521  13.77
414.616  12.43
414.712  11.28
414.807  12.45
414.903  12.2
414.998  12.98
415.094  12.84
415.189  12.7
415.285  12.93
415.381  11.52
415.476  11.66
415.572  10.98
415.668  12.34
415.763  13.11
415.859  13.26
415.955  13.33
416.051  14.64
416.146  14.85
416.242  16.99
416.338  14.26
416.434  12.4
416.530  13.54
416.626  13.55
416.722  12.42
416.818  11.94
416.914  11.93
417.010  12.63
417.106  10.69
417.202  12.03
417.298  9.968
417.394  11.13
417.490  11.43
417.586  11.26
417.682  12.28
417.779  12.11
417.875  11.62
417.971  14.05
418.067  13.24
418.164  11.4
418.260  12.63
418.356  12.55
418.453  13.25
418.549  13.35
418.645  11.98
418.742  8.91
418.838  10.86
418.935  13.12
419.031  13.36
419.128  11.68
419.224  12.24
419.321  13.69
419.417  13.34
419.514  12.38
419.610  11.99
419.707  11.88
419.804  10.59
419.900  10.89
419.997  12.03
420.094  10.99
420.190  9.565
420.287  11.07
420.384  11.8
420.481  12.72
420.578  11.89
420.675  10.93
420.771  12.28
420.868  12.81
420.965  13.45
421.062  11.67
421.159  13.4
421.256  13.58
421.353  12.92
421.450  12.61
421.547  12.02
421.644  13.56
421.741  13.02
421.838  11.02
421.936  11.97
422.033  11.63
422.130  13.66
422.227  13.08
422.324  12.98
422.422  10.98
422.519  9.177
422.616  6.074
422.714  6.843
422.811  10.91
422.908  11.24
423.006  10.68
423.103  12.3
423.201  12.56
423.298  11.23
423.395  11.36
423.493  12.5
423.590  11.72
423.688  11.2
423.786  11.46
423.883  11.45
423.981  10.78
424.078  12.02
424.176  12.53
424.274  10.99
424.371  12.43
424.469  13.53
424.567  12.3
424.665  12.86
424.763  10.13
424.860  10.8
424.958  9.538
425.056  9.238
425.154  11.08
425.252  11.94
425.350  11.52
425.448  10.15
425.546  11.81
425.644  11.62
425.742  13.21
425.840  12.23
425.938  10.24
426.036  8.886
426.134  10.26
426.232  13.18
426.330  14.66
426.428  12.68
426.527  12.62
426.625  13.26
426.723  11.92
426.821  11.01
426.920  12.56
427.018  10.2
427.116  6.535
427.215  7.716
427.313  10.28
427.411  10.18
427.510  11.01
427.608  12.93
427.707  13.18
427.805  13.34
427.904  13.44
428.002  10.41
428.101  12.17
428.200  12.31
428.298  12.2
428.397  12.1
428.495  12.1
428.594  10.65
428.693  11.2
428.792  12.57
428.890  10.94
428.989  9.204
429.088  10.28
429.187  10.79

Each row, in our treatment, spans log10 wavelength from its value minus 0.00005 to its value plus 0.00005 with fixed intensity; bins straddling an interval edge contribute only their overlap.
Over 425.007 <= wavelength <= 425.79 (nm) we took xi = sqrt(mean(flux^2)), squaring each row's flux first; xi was 11.4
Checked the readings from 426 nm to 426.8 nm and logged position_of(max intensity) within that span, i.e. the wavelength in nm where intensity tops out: 426.330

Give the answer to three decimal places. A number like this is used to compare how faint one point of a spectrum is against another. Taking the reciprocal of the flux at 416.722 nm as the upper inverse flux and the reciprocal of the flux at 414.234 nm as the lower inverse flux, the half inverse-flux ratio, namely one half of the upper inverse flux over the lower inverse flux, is 0.443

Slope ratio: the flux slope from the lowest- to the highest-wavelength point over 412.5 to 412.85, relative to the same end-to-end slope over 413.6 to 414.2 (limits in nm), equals -29.2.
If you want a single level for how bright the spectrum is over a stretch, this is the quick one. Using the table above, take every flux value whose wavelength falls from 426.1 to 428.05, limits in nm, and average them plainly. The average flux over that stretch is 11.6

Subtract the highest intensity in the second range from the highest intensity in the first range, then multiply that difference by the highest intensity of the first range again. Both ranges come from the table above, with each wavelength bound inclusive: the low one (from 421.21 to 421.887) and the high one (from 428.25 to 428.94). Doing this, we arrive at 13.7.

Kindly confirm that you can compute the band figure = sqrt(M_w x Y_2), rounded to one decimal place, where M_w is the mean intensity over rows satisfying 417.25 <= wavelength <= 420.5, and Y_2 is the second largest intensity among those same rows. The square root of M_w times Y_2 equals 12.8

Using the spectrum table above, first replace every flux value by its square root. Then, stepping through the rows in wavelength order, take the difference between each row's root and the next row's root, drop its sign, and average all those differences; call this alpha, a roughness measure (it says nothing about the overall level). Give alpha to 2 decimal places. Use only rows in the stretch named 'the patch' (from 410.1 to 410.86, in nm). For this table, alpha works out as 0.18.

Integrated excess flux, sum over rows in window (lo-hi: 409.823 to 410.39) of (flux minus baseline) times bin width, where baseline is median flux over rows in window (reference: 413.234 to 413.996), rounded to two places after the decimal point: -1.16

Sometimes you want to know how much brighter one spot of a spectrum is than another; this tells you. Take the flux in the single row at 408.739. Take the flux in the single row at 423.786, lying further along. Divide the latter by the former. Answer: 0.87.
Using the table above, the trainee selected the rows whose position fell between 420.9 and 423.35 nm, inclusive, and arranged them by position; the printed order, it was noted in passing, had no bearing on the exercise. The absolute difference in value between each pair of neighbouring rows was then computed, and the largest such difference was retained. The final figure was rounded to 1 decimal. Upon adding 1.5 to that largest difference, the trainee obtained 5.6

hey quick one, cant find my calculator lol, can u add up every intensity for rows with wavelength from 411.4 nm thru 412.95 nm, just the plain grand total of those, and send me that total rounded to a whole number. 209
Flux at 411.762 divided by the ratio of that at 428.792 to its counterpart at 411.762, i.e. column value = 13.8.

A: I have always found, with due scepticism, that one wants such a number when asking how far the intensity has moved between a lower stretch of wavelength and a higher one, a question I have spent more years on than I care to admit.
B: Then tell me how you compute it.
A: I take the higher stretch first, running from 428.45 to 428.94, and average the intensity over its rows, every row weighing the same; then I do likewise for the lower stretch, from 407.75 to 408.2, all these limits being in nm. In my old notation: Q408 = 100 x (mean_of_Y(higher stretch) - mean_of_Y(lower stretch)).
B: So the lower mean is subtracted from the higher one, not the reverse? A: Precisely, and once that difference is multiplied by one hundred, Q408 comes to 2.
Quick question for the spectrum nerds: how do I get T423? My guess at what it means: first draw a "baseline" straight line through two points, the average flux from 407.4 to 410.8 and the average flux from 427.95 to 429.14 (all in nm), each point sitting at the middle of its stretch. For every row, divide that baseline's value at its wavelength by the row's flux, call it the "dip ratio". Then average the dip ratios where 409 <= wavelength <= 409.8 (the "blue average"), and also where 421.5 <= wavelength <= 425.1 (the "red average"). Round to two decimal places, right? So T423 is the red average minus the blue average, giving 0.12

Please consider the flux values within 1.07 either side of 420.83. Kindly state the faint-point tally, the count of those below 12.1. 12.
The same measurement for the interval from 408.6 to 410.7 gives 8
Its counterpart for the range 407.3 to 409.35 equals 5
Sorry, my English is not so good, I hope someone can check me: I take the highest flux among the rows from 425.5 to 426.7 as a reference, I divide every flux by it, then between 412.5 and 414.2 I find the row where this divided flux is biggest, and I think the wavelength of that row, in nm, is 412.996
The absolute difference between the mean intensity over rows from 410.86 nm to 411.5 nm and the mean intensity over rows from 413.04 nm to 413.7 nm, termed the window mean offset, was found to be 1.2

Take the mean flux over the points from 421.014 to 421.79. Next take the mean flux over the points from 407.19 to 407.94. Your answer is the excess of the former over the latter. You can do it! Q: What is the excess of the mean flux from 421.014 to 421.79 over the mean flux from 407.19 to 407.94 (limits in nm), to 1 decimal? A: 0.9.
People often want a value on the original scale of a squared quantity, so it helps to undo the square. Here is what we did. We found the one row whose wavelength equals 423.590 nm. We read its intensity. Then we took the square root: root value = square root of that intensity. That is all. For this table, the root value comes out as 3.42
